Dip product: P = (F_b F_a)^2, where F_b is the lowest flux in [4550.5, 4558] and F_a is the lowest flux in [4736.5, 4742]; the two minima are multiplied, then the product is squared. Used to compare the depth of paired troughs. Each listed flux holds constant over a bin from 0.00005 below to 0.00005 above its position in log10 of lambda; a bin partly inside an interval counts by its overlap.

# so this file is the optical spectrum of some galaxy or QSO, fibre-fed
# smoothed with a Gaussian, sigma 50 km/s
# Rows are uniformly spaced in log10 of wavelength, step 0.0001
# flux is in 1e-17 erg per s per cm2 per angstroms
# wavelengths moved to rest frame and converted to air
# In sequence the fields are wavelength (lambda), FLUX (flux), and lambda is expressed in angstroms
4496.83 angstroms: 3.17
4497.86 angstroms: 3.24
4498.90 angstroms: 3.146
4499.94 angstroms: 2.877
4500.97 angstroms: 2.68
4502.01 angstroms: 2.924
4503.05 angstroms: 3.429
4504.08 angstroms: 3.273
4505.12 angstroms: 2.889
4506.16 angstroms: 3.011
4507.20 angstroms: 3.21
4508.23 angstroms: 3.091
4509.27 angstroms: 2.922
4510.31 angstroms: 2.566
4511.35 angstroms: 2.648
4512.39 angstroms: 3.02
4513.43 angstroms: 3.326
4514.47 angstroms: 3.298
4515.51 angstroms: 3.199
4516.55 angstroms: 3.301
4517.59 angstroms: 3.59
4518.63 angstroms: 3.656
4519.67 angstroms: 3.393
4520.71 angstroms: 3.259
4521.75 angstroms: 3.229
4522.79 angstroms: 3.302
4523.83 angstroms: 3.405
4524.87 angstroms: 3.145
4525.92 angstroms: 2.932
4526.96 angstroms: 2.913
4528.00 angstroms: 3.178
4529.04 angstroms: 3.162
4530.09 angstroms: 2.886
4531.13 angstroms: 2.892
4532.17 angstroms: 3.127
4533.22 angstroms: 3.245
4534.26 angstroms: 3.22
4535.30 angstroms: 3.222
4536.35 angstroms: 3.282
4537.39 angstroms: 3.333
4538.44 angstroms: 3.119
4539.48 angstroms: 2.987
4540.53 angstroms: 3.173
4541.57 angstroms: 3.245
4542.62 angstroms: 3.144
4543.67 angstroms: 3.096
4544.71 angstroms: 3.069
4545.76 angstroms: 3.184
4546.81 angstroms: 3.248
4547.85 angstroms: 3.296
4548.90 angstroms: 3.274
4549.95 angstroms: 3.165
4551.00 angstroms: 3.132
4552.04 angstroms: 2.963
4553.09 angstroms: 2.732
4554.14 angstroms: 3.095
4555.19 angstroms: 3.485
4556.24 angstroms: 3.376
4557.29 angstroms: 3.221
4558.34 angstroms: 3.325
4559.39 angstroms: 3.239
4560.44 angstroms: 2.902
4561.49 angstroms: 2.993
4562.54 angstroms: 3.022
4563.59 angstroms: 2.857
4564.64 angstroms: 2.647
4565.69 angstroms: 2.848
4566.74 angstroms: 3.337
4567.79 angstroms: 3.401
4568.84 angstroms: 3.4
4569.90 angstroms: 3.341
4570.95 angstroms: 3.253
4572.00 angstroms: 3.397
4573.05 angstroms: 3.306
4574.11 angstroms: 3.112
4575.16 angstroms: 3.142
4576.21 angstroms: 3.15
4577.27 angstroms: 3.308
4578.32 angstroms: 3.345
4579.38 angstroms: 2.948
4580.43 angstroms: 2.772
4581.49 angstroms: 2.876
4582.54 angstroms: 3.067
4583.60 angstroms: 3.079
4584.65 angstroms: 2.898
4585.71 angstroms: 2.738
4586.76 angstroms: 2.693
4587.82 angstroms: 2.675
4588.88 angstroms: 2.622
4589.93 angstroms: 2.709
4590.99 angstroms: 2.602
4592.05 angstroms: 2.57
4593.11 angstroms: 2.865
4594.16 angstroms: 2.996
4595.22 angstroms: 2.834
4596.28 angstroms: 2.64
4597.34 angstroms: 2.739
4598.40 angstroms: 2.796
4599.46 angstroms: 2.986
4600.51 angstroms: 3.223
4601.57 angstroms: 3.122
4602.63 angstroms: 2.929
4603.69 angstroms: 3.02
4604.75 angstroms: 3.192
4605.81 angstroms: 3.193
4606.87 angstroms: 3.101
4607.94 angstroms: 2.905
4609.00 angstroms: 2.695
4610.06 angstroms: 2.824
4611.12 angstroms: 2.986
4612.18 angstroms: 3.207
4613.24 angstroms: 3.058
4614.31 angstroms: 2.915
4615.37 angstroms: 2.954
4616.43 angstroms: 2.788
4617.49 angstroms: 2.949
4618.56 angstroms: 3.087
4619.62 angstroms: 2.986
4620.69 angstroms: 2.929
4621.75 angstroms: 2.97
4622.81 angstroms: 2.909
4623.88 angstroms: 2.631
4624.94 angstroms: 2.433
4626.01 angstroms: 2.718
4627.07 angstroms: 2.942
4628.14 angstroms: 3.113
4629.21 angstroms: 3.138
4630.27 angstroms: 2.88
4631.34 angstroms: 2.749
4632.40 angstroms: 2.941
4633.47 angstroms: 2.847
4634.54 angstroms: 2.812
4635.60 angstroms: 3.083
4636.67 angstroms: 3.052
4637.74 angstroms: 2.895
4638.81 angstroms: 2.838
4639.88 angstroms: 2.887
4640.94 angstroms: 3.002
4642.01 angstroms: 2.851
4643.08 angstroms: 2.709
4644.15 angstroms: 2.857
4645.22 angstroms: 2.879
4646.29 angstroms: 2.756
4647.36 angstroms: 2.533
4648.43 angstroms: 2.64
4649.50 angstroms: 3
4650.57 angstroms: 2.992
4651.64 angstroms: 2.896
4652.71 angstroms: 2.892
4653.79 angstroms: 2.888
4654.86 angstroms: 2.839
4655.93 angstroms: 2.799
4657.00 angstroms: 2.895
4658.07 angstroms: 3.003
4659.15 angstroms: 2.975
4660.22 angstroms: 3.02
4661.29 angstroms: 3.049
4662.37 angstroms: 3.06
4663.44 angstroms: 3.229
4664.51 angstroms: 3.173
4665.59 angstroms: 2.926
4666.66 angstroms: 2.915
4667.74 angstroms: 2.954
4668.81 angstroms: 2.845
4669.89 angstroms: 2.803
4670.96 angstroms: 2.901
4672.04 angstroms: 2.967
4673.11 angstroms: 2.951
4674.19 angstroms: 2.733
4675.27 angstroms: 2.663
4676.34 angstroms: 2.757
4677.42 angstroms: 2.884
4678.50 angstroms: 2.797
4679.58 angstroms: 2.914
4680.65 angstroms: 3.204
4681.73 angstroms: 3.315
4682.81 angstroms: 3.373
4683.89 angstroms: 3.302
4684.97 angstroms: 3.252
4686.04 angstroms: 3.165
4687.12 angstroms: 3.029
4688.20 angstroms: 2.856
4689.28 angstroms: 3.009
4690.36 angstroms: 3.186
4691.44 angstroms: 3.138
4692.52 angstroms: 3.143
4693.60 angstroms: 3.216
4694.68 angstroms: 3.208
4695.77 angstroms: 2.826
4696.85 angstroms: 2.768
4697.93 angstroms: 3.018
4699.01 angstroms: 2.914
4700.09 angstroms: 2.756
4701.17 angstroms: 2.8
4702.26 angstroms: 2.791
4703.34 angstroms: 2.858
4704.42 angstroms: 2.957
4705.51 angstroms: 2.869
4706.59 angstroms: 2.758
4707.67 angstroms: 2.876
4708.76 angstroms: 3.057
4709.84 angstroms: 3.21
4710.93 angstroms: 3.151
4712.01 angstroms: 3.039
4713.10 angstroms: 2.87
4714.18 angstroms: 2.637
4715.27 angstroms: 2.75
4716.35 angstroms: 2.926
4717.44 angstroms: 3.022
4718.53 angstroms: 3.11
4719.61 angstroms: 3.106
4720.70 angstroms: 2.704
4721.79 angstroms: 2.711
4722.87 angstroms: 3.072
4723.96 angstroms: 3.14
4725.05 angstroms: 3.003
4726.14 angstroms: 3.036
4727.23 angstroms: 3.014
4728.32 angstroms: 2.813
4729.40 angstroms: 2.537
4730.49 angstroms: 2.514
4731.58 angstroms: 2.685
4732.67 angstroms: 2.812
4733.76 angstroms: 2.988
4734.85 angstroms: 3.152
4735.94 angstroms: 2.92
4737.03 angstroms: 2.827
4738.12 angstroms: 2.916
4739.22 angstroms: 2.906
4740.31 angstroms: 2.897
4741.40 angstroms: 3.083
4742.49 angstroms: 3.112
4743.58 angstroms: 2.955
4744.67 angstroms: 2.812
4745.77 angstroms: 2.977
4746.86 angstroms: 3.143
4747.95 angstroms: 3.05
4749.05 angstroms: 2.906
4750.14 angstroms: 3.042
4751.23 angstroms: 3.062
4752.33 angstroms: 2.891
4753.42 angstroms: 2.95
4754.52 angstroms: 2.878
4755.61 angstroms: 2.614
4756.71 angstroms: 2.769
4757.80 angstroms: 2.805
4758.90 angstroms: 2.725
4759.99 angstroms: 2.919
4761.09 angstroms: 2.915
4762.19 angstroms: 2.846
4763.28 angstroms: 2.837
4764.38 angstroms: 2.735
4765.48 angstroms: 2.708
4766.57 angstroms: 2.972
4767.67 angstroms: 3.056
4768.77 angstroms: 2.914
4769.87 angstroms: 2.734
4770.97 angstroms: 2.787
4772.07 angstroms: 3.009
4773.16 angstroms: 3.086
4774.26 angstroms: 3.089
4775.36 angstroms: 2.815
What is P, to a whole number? 60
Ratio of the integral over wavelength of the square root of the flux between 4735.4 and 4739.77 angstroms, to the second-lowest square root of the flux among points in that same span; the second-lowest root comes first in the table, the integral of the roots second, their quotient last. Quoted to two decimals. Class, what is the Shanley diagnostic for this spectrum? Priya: 4.35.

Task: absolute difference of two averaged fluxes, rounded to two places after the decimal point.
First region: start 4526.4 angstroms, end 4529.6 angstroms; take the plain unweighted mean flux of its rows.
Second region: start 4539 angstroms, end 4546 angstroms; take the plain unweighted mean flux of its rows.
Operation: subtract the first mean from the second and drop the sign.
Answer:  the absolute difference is 0.04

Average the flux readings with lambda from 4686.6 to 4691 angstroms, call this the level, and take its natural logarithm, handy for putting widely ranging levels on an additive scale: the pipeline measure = 1.11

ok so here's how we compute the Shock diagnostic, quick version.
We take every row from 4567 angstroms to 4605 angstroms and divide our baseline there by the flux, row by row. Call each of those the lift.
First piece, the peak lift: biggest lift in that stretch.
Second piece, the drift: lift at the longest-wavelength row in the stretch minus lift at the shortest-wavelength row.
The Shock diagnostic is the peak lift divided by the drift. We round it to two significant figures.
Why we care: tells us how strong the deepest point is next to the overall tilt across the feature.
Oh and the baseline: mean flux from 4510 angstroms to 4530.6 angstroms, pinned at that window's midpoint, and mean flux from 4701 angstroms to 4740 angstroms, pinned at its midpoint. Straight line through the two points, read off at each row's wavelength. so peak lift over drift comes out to 27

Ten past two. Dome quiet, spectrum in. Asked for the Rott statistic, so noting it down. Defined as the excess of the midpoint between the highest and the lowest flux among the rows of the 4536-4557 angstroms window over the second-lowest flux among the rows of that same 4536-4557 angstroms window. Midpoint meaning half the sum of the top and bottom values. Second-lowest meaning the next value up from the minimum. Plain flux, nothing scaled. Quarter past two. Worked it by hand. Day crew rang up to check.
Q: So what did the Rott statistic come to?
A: 0.15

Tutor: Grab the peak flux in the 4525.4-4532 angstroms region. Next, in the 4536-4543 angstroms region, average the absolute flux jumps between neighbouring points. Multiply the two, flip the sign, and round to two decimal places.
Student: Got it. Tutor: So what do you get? -0.40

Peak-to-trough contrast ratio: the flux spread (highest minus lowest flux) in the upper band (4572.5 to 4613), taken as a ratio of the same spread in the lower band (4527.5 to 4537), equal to 2.0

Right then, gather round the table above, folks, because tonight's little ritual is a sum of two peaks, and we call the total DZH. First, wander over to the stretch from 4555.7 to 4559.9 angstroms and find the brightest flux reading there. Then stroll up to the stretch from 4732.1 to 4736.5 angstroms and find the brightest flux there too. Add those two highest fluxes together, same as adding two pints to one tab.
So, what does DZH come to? 6.53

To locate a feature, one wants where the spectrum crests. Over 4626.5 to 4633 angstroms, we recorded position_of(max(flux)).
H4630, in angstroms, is 4629.21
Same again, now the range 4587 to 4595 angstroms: 4594.16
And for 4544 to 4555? 4547.85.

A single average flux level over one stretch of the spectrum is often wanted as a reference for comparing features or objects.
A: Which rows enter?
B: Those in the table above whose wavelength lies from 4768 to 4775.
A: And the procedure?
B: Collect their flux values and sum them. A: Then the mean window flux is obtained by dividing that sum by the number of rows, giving 2.94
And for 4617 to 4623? 2.97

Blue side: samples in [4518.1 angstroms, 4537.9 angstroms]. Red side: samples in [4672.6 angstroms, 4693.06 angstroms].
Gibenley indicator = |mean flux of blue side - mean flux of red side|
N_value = 0.16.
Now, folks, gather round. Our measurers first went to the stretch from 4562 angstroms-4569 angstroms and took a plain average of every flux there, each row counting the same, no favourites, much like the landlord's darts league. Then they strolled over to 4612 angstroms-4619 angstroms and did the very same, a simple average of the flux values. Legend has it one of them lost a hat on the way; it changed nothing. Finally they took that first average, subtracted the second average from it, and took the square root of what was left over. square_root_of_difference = 0.28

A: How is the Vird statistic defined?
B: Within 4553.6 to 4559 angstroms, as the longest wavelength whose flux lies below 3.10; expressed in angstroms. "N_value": 4554.14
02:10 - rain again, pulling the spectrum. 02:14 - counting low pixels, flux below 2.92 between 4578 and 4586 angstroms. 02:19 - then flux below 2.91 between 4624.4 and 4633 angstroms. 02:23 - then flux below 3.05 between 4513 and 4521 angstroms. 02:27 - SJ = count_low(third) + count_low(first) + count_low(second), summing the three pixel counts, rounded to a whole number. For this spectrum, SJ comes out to 8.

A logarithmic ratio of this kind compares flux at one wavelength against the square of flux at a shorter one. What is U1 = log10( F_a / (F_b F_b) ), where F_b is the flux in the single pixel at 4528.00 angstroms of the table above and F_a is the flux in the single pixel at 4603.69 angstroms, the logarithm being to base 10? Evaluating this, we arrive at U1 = -0.524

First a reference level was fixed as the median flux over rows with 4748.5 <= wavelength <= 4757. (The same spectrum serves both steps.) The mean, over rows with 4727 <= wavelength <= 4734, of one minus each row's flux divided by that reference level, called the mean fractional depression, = 0.05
